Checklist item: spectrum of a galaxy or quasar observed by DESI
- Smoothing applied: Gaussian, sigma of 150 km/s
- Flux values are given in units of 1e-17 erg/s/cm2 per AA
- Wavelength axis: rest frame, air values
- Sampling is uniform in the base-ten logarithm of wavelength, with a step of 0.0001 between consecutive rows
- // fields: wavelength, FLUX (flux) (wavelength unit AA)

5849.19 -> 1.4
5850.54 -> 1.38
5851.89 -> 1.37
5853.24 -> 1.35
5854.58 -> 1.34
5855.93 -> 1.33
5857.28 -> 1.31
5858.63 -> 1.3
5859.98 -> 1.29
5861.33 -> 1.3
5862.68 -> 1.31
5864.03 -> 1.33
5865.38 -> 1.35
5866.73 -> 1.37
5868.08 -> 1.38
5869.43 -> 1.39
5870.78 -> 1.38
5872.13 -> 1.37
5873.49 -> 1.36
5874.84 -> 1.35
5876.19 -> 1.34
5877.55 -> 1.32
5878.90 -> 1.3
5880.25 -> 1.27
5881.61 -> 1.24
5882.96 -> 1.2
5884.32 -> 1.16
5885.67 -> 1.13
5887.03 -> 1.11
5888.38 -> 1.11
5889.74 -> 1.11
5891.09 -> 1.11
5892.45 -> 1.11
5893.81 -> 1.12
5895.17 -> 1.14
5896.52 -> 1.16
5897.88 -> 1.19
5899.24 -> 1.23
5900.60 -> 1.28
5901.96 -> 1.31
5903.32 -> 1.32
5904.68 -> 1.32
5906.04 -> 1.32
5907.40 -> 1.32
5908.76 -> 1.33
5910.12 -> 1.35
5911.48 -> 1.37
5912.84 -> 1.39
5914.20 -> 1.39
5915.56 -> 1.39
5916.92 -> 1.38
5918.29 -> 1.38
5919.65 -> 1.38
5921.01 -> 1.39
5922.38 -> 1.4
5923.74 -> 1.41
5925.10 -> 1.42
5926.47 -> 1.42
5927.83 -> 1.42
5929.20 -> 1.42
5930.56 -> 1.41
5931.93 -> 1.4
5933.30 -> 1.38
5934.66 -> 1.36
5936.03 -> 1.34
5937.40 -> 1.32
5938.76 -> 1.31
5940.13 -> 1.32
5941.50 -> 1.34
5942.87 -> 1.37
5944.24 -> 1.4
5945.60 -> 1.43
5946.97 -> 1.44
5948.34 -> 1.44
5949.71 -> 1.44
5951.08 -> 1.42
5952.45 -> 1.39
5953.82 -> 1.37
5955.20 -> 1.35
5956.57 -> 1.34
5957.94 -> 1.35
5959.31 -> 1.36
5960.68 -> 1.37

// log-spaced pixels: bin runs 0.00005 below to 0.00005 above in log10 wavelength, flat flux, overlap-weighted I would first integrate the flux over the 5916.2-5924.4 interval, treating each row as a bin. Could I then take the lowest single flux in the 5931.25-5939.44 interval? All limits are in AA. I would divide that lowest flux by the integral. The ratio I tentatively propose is 0.115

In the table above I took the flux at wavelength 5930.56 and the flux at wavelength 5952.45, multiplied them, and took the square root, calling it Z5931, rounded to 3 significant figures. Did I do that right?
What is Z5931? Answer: 1.40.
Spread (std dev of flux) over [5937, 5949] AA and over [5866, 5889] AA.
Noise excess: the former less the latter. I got -0.048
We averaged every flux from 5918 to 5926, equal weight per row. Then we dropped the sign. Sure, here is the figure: 1.40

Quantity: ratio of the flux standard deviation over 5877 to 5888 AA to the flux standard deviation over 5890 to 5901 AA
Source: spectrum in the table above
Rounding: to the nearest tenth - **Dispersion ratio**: 1.3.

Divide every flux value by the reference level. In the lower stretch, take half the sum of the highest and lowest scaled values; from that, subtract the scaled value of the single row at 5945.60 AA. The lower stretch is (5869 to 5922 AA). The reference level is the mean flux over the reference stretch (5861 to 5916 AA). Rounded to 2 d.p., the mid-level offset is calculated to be -0.14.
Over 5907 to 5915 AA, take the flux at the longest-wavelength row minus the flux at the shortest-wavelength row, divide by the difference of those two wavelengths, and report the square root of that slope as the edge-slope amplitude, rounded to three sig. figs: 0.101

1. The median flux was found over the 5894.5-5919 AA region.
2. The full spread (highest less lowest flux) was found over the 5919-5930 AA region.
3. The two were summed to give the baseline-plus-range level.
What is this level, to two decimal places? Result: 1.36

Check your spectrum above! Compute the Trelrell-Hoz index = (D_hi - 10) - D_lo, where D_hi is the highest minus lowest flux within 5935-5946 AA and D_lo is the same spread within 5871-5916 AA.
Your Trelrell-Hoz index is -10.2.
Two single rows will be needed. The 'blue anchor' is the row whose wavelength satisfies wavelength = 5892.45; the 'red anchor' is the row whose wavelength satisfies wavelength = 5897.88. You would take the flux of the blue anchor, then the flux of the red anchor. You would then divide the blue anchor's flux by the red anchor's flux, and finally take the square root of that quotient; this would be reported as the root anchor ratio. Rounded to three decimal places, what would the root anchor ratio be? 0.966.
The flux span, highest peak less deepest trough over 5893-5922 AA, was 0.27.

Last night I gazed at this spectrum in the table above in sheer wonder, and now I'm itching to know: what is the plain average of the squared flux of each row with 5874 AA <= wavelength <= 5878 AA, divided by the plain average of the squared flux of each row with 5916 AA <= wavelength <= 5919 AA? 0.94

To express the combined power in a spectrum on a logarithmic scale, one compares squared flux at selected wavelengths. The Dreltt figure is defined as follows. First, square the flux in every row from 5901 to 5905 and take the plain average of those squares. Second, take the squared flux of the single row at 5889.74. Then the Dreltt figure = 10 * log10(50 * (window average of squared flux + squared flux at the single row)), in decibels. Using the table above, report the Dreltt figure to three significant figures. 21.7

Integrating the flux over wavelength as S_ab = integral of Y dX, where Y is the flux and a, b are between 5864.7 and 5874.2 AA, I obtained 13.0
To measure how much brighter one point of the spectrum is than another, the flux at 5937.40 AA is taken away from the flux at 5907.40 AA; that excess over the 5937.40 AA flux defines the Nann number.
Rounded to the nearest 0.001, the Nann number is 0.000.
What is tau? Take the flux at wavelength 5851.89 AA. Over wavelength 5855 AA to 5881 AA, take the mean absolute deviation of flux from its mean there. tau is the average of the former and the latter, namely 0.70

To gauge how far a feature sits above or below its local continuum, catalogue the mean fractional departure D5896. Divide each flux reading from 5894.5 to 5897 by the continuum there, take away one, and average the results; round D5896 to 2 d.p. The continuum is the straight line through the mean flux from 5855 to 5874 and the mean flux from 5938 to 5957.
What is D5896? -0.15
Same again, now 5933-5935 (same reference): 0.00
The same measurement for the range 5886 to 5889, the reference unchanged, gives -0.18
